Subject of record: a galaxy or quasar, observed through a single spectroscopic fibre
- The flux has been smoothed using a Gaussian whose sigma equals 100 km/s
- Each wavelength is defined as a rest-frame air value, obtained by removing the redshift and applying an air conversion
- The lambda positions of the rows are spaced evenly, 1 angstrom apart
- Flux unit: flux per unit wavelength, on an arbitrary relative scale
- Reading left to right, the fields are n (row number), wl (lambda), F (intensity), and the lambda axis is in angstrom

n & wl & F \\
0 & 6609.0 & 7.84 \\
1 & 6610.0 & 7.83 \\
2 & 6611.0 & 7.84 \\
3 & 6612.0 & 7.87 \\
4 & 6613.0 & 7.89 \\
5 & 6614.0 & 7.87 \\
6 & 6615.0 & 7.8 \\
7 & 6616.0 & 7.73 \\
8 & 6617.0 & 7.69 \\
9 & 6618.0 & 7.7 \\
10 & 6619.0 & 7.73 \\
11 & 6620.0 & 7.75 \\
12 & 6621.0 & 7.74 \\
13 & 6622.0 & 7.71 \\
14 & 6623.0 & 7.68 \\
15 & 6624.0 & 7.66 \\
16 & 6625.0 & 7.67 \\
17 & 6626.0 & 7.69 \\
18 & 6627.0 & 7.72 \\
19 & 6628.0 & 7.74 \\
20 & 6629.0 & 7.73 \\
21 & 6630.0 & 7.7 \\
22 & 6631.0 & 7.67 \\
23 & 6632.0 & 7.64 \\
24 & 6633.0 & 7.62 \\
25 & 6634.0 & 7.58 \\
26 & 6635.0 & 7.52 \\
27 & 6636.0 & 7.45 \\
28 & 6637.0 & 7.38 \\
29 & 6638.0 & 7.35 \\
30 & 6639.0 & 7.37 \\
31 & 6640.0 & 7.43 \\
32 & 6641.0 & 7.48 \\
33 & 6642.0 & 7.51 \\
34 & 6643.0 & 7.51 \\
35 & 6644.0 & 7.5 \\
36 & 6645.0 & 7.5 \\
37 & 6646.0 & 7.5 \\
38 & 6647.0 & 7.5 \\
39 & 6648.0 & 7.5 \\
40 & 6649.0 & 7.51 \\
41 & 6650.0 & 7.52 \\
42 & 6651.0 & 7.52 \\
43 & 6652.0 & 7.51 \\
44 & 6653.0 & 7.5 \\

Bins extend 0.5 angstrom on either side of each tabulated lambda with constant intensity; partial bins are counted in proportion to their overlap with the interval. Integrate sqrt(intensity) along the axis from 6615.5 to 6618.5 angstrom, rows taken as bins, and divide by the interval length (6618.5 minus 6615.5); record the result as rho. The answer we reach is 2.78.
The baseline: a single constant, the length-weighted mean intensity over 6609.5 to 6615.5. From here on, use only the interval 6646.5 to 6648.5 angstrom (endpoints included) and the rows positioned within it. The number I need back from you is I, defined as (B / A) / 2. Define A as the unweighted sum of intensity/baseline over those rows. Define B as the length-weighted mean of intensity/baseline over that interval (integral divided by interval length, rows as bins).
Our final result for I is 0.25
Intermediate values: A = 1.9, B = 0.96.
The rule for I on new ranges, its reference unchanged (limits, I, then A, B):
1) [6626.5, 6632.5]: 0.08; 5.9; 0.98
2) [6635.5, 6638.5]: 0.17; 2.8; 0.94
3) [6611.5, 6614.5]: 0.17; 3.0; 1.00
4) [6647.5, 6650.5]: 0.17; 2.9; 0.96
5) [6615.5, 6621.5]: 0.08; 5.9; 0.98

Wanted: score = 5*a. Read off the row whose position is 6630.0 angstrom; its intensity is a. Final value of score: 38.5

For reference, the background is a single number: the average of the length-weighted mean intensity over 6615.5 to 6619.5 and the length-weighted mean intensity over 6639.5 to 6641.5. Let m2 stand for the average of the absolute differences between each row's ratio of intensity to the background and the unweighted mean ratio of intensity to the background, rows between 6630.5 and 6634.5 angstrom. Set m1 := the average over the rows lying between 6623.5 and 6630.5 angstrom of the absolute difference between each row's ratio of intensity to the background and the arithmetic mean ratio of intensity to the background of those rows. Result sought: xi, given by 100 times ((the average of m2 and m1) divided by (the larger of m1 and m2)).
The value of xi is 95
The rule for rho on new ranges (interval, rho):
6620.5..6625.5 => 2.77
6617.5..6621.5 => 2.78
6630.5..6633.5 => 2.76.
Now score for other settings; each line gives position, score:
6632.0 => 38.2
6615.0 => 39.0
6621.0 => 38.7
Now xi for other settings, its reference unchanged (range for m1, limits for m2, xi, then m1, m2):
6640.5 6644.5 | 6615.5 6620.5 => 75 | 0.0013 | 0.0026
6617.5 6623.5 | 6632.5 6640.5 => 63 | 0.0029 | 0.0110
